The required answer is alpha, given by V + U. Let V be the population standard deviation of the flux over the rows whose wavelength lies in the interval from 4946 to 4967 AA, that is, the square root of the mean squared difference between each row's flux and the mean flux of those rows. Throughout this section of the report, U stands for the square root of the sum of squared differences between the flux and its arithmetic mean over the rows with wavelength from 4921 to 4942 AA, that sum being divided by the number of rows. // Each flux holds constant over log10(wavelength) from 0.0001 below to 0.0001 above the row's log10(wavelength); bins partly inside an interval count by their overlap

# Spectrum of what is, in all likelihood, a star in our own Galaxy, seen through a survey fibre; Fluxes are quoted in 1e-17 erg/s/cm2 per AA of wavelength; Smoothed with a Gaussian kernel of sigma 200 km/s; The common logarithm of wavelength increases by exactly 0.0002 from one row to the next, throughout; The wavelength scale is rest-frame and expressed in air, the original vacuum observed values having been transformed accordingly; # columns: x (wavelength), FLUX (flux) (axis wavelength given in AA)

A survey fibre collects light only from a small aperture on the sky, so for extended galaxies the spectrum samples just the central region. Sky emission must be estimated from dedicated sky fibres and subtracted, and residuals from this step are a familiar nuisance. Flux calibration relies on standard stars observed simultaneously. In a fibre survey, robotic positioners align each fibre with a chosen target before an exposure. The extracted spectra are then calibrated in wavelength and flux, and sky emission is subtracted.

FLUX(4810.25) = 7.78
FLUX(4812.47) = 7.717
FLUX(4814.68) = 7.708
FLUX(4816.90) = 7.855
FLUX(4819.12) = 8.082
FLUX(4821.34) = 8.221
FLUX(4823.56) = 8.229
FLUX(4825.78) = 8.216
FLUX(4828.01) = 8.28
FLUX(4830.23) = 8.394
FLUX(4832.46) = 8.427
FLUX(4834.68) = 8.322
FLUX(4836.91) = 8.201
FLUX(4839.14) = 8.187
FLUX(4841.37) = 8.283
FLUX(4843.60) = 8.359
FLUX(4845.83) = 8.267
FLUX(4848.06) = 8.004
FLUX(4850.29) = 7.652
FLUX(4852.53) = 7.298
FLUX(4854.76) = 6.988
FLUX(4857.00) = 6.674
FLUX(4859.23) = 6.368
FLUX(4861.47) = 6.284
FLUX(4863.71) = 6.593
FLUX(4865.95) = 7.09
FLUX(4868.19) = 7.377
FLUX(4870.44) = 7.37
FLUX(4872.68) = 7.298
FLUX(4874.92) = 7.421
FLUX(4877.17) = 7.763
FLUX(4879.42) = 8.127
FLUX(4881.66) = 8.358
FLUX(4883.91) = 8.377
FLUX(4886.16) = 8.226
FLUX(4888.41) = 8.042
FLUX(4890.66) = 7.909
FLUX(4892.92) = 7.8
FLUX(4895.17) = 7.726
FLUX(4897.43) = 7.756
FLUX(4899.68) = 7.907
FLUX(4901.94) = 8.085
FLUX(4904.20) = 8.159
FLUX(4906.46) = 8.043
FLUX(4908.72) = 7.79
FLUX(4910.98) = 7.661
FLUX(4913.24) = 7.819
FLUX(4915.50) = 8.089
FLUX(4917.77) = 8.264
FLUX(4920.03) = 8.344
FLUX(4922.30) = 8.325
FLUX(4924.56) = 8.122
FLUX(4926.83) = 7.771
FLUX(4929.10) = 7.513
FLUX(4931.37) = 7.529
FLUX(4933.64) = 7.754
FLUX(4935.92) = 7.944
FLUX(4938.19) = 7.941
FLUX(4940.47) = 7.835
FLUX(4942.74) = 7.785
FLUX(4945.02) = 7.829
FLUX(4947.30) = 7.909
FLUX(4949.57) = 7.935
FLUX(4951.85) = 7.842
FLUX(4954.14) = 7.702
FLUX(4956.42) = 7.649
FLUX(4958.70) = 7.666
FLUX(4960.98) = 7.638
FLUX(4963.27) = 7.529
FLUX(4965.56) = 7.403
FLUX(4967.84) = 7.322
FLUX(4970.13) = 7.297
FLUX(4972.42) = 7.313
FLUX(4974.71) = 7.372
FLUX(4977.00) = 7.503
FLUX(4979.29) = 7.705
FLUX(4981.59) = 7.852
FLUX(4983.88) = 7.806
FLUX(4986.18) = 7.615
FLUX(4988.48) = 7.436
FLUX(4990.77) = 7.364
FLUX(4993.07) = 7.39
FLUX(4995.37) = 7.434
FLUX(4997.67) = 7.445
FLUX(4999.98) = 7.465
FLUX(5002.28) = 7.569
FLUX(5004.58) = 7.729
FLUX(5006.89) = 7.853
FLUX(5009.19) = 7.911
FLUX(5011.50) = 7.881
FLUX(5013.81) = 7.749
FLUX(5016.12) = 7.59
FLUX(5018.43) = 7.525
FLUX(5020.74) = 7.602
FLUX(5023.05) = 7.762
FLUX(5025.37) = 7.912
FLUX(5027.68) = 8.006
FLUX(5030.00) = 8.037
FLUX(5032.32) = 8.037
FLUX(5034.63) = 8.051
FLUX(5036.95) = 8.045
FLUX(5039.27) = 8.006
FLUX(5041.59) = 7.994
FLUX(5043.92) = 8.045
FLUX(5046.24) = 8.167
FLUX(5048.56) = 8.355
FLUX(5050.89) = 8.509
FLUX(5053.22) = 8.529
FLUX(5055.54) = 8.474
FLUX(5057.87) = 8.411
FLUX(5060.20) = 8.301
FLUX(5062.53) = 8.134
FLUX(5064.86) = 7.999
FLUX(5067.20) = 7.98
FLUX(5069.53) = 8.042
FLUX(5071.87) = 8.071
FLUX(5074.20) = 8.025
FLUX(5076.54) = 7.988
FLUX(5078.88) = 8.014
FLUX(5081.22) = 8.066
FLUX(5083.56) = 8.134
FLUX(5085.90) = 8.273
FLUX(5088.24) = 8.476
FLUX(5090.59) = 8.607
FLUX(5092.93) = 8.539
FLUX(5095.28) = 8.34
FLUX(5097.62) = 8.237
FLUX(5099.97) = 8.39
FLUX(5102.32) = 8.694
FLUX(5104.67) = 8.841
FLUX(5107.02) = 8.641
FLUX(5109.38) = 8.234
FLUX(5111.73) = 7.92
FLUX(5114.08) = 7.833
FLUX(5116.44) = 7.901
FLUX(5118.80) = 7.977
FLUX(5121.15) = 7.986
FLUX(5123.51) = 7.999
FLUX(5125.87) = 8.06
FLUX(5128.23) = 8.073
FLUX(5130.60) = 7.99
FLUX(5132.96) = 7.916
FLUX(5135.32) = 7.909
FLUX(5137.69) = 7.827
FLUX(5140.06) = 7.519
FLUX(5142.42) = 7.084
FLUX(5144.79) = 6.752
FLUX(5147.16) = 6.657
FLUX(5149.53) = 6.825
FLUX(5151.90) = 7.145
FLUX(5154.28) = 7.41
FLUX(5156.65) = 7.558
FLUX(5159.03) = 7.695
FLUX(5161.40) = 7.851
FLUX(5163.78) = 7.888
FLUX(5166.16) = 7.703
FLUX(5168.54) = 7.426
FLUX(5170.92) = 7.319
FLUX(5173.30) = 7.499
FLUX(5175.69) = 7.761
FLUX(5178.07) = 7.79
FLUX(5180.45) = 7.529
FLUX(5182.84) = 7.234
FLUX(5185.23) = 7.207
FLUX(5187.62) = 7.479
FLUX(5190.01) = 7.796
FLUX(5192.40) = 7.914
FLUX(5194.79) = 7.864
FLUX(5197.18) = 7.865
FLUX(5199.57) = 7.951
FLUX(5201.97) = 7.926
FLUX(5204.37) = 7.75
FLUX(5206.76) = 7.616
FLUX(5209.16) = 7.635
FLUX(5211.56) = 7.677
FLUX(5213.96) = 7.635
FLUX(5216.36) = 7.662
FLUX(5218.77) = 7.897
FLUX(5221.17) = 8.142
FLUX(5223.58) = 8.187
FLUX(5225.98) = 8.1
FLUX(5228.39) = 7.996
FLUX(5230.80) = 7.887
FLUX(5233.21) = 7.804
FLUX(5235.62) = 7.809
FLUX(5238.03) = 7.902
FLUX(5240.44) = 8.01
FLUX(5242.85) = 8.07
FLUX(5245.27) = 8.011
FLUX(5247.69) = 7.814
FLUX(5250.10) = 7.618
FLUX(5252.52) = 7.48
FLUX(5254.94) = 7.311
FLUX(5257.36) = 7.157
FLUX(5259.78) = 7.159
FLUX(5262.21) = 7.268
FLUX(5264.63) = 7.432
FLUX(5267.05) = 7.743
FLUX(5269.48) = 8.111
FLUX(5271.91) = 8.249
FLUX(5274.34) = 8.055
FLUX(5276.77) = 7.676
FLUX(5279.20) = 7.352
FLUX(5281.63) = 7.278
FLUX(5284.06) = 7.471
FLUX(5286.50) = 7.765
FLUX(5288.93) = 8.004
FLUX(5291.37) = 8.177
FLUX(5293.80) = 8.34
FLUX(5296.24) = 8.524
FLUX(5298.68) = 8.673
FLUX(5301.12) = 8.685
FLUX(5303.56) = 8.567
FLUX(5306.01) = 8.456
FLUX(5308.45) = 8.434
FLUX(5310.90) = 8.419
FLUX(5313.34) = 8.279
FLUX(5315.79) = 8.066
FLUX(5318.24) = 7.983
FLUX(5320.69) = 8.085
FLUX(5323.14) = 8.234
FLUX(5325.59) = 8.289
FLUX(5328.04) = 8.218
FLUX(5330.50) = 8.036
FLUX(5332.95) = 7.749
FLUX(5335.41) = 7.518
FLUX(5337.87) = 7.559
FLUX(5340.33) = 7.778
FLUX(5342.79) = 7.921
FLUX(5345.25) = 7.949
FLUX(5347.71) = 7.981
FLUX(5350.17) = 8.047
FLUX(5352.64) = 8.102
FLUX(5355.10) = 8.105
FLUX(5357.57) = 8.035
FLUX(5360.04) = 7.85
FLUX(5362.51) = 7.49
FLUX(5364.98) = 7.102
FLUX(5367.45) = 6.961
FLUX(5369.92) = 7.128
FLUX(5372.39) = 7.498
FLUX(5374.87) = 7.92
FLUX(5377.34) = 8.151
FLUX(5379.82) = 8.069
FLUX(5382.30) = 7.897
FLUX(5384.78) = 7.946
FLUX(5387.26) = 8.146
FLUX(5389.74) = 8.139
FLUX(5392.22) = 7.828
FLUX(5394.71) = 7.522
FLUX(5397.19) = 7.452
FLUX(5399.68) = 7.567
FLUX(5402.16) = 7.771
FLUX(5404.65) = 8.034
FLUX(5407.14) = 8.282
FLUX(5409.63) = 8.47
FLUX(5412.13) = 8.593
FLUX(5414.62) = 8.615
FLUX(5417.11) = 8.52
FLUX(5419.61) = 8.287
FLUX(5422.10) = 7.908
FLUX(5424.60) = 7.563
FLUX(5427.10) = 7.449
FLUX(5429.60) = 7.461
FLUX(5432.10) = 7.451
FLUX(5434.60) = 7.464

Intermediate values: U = 0.247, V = 0.16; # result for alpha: 0.41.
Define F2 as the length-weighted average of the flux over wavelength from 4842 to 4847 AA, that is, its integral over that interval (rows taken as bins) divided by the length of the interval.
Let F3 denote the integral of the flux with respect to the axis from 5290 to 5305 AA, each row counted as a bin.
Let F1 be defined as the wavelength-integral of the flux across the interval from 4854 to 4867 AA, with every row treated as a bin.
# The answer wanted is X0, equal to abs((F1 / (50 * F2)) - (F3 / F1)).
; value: 1.26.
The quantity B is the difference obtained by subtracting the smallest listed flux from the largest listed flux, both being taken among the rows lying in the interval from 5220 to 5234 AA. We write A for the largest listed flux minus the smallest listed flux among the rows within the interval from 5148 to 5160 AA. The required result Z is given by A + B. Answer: 1.3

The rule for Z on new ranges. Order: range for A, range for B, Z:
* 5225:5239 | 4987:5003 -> 0.5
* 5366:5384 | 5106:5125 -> 2.0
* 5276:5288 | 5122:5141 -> 1.0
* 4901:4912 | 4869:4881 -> 1.3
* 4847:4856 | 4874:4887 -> 2.0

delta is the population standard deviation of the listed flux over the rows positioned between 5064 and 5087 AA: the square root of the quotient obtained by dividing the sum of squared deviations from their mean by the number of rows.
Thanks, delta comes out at 0.08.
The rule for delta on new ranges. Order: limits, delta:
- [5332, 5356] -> 0.20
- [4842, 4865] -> 0.74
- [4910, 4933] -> 0.31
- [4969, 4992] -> 0.20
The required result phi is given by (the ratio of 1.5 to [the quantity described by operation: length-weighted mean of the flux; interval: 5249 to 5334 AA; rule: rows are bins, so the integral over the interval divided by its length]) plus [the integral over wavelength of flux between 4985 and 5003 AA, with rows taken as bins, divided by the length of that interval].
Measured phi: 7.65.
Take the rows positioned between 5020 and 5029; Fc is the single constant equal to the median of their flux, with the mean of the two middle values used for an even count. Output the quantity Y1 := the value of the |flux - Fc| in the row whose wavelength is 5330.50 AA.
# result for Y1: 0.20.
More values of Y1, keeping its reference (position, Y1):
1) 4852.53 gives 0.54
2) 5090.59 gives 0.77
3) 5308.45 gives 0.60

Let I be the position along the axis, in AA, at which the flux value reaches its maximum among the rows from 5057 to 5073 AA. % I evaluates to 5057.87 AA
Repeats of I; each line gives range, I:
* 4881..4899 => 4883.91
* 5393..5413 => 5412.13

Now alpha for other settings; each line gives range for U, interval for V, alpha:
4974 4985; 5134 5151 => 0.67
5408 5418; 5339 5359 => 0.16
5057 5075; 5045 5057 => 0.28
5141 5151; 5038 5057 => 0.38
